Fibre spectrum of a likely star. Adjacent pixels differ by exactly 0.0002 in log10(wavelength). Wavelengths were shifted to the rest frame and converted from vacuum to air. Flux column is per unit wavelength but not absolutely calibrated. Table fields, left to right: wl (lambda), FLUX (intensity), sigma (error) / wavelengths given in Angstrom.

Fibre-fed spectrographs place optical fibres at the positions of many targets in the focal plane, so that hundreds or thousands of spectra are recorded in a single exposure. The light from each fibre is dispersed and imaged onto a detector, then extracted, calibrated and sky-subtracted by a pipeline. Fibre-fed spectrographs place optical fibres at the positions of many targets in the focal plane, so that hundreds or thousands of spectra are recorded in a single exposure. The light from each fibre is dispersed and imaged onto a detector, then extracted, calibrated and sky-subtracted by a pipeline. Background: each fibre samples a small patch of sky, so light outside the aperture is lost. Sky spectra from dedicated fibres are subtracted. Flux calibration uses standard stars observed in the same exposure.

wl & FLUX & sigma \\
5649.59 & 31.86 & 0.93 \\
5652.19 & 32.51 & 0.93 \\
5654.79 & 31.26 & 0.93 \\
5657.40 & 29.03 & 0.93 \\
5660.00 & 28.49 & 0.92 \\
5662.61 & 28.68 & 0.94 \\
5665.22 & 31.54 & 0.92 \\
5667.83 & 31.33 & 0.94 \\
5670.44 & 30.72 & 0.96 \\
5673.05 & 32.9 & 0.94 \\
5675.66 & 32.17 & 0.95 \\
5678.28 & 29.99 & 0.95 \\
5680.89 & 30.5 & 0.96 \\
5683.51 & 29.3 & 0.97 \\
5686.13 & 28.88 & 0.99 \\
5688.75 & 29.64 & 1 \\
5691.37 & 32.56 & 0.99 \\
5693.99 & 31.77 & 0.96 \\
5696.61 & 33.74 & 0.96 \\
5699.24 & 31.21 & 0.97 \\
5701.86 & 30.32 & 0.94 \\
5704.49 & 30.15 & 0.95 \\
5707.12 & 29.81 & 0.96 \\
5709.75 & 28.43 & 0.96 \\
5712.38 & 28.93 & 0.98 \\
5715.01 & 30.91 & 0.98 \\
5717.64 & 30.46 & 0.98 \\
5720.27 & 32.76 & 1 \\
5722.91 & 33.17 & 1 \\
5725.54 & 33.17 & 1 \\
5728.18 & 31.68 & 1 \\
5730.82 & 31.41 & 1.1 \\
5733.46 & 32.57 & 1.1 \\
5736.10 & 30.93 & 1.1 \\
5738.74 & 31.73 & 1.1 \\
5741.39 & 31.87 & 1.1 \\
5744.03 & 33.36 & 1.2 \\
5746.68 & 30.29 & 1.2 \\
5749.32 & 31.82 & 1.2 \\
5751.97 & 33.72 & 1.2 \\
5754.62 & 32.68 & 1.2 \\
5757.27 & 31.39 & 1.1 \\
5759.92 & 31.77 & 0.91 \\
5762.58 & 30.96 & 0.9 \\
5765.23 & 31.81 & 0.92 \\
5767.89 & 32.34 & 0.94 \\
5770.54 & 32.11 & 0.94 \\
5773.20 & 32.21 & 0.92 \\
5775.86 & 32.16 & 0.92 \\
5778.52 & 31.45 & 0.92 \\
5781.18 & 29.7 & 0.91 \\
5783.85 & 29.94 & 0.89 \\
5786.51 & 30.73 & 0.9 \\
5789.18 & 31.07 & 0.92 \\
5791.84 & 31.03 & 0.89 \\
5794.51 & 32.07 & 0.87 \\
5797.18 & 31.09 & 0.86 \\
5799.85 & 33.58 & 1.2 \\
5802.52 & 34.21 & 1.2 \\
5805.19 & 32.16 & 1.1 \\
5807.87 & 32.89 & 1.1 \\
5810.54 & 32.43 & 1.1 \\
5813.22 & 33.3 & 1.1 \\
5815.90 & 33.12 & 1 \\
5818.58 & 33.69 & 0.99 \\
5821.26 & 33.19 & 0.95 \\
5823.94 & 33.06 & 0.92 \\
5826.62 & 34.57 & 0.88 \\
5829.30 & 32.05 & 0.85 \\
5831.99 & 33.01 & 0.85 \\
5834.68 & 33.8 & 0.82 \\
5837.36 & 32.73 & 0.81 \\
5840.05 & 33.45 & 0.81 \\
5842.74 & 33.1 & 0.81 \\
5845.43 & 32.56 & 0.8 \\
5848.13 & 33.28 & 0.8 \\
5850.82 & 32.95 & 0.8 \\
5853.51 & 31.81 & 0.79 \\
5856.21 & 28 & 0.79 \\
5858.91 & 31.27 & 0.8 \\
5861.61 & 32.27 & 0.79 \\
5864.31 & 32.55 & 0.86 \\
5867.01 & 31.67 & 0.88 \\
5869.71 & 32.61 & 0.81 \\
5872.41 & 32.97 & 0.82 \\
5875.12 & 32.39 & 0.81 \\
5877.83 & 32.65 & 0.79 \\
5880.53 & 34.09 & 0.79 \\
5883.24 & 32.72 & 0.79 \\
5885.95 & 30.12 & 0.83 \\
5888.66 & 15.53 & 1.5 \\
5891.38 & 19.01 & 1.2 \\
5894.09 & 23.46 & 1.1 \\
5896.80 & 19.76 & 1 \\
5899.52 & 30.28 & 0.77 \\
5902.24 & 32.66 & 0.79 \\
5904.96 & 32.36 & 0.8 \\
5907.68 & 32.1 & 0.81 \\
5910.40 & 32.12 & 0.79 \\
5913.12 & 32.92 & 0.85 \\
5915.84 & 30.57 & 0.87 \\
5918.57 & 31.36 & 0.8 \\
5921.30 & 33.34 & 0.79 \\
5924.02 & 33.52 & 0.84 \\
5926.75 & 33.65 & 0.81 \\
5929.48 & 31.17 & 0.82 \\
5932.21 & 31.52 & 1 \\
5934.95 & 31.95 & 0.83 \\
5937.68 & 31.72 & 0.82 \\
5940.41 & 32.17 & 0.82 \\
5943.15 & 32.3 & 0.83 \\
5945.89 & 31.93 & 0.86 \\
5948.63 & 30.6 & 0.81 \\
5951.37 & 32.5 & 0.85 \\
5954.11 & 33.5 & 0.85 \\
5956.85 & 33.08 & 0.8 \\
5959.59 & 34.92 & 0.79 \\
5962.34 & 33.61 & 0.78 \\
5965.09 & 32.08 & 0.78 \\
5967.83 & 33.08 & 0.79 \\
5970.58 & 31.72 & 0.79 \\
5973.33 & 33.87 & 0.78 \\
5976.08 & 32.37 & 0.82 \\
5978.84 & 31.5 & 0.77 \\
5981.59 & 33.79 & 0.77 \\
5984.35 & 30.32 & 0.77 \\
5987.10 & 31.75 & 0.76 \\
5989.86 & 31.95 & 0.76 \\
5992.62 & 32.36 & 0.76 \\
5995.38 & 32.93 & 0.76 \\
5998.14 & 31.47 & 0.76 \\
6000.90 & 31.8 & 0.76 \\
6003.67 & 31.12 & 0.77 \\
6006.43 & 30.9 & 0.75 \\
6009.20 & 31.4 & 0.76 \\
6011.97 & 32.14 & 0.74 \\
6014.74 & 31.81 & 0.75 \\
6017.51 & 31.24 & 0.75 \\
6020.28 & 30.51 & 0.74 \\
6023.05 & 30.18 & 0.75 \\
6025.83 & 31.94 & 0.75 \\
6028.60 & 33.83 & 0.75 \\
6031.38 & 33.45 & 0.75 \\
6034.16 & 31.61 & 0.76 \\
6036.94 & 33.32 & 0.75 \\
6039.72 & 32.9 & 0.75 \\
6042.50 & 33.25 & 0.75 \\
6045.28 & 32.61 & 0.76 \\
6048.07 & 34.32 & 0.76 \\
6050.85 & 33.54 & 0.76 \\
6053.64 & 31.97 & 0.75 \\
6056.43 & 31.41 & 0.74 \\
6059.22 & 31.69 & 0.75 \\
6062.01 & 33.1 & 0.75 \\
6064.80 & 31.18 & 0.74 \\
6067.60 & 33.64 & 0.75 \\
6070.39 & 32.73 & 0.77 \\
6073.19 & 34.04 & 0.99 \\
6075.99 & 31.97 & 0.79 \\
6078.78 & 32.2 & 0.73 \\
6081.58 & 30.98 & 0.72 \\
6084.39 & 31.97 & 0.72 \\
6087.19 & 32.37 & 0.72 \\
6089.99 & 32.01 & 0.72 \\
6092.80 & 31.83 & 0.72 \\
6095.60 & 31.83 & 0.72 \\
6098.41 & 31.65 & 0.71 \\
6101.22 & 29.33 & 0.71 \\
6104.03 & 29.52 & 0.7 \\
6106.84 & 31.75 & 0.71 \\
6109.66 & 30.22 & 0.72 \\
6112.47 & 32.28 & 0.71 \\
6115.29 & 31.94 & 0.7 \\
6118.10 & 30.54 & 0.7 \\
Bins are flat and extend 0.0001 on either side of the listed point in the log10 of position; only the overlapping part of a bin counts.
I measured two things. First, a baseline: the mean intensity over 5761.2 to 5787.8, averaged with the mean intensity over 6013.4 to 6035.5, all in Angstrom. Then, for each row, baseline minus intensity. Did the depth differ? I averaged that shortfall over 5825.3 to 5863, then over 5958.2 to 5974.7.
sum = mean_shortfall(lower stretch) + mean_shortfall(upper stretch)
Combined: -2.5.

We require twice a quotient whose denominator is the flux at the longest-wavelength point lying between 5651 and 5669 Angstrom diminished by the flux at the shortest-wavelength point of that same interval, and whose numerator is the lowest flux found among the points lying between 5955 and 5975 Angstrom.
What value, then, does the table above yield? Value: -54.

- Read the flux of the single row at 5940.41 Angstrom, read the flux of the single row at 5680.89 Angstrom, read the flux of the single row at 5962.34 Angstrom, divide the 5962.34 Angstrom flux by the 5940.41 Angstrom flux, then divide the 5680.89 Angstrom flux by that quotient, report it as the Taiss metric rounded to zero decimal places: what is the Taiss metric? 29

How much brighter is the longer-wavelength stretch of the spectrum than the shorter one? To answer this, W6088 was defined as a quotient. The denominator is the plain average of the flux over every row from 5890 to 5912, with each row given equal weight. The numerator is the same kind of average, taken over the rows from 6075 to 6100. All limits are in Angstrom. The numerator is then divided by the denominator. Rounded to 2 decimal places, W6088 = 1.15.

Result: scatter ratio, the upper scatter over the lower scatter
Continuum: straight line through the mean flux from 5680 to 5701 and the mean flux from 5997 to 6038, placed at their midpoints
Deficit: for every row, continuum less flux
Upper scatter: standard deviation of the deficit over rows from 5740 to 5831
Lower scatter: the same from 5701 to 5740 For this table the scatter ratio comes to 0.8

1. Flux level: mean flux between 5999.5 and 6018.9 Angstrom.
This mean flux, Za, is 31.5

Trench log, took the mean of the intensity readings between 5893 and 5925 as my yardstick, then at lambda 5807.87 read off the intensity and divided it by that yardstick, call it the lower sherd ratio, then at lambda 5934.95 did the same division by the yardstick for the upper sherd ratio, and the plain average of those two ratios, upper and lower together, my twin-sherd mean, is 1.07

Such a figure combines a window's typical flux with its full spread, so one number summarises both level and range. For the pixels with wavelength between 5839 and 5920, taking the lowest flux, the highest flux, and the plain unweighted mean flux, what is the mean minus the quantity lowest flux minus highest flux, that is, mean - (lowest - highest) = 49.0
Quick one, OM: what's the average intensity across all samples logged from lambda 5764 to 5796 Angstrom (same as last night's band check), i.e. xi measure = 31.4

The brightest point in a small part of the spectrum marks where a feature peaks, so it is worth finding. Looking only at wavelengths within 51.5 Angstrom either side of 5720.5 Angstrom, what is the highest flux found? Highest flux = 33.74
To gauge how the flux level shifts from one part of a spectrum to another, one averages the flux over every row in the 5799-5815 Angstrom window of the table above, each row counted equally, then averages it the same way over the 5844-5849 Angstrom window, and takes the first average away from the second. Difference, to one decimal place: -0.2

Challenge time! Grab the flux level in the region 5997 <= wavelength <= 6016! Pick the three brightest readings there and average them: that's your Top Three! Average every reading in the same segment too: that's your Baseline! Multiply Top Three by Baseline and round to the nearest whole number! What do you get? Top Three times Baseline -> 1006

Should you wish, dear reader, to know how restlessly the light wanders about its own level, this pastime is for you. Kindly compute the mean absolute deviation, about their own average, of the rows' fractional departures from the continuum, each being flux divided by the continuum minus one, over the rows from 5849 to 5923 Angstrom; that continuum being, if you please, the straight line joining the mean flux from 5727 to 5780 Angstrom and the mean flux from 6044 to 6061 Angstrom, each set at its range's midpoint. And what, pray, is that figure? 0.103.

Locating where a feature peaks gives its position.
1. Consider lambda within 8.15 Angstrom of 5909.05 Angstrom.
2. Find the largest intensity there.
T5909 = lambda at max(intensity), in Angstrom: 5913.12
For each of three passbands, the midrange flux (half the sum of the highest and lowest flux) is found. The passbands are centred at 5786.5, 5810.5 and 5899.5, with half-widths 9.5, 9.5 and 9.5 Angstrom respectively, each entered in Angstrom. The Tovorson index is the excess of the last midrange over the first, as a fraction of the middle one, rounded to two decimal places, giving -0.15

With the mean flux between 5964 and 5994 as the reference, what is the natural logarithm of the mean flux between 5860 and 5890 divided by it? -0.044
